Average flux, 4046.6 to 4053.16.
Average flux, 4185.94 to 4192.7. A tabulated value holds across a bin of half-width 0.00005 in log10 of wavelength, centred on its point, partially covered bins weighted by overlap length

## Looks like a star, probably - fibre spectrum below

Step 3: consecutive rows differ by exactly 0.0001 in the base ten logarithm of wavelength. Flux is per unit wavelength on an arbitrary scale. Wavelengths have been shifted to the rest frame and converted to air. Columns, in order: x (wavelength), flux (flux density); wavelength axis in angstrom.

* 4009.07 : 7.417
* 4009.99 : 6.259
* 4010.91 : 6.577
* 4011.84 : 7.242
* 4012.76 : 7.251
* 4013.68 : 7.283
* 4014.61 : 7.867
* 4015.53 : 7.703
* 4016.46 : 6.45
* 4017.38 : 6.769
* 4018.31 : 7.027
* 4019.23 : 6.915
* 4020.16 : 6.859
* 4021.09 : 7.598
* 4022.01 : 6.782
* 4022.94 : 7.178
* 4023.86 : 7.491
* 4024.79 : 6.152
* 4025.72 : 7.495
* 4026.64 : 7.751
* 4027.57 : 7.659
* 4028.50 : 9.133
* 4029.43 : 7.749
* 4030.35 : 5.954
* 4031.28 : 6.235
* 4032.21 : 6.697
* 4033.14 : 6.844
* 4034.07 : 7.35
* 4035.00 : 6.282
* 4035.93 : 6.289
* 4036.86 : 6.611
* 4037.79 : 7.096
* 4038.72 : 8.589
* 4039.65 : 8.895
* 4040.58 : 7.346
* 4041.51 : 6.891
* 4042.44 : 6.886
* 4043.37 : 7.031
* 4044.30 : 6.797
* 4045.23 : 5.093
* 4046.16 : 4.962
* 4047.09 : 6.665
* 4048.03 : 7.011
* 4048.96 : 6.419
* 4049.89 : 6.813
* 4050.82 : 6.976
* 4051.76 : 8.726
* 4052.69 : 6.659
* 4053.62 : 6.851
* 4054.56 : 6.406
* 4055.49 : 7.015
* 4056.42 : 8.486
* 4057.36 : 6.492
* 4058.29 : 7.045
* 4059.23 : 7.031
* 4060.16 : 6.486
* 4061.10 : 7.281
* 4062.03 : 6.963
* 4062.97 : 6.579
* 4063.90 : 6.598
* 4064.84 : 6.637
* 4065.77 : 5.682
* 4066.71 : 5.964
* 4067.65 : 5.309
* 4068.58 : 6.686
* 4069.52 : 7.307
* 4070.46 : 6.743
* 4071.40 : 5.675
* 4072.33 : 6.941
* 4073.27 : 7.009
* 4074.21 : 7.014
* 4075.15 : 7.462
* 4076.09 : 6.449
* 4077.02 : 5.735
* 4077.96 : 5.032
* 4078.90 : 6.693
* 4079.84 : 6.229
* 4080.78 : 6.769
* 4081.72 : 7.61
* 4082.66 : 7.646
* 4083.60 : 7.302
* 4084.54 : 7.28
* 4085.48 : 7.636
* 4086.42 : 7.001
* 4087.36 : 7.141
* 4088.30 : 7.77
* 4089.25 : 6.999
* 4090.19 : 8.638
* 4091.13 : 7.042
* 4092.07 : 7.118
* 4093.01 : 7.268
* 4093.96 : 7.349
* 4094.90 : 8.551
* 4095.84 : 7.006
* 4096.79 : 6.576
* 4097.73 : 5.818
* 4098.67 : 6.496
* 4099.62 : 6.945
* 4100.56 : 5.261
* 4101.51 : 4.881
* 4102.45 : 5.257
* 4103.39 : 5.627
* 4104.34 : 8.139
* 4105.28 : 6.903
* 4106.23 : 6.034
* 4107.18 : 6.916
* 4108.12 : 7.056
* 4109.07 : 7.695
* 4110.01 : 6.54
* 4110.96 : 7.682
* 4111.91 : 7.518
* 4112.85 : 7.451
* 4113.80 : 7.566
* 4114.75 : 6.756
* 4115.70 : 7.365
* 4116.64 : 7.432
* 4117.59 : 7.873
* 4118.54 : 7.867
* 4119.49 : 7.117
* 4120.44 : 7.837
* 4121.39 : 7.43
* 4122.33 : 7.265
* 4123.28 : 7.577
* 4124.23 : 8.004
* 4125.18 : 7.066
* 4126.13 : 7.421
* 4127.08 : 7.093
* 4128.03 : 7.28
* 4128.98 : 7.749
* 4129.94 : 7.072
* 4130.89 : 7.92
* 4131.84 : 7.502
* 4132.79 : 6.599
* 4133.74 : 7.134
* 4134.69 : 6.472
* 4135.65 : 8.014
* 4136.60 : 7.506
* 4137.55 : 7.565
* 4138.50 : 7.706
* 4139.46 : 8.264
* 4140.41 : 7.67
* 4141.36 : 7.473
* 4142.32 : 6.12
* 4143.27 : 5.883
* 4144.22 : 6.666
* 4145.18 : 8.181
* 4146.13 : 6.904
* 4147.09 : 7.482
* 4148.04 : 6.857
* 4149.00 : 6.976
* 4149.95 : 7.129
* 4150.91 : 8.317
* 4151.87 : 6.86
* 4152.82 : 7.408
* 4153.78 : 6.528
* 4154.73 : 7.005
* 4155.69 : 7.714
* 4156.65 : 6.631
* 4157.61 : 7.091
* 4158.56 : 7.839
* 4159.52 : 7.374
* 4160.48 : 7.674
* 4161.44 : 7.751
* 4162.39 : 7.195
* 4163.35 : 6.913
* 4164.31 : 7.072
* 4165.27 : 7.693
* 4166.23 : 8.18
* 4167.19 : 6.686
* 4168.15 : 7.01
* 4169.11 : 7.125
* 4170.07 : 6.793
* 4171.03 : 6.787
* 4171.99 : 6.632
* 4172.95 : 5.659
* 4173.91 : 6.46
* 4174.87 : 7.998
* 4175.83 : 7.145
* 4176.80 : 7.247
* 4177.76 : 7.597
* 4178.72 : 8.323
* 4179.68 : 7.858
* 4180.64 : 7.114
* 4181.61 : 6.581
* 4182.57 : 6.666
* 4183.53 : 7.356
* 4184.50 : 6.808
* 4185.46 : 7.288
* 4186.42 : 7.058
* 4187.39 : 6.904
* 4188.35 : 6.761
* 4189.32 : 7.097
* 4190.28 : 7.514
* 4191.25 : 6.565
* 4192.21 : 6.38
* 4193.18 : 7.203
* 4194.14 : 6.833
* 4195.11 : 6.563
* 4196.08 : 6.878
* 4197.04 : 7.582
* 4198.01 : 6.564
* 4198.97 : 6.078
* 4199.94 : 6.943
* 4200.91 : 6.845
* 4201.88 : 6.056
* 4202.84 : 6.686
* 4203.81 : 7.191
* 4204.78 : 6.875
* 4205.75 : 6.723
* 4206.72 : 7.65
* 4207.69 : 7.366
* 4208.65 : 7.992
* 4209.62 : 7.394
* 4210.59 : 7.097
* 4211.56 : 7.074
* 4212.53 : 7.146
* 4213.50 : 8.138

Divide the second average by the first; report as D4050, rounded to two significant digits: 0.98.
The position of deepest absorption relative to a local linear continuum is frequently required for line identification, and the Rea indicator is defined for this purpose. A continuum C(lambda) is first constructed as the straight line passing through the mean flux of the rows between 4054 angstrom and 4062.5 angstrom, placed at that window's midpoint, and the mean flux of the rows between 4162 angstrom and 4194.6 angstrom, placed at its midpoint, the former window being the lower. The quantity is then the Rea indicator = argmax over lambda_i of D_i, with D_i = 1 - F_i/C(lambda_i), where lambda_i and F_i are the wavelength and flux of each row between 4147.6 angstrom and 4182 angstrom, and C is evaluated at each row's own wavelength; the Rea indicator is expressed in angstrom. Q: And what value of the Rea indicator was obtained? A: 4172.95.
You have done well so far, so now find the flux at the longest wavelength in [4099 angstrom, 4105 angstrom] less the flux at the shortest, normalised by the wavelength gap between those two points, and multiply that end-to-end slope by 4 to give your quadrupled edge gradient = 1.0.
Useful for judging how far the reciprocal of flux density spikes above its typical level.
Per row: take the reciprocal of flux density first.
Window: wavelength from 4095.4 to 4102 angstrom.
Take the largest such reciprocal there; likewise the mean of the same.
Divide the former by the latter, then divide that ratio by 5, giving 0.247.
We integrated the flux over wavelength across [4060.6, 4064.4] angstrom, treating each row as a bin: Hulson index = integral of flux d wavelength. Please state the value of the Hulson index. 26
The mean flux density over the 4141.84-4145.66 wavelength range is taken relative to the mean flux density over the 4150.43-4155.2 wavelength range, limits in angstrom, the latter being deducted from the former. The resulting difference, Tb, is -0.51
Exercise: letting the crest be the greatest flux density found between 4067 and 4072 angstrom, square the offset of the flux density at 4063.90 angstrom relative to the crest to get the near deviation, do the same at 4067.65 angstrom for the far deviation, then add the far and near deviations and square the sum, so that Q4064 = 20.2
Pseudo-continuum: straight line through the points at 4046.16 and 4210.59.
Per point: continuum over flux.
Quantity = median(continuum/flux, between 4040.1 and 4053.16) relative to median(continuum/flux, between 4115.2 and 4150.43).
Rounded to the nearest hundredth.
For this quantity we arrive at 0.88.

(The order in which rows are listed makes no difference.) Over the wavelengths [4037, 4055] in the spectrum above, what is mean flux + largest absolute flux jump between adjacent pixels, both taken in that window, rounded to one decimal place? 9.0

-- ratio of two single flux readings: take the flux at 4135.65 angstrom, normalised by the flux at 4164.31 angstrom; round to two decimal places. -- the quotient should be 1.13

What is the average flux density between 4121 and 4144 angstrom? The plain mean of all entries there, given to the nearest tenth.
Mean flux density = 7.3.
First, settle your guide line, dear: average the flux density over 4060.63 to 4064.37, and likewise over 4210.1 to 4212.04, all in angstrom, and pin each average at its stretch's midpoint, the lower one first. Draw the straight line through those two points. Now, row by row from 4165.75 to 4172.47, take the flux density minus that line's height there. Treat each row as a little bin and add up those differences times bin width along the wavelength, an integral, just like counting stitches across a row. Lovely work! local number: 0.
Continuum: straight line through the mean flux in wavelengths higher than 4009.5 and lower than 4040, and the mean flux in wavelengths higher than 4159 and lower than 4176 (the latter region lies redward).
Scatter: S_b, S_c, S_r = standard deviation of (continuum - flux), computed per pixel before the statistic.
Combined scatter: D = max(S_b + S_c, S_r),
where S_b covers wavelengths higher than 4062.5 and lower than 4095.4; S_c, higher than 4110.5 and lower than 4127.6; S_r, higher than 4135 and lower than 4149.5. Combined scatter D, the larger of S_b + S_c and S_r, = 1.1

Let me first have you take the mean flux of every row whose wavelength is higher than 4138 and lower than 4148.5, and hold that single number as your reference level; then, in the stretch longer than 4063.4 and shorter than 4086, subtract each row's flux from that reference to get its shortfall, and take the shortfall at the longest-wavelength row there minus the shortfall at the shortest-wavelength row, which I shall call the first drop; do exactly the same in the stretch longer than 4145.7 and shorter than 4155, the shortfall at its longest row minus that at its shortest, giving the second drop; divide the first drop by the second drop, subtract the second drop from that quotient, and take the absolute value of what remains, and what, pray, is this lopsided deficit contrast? 10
